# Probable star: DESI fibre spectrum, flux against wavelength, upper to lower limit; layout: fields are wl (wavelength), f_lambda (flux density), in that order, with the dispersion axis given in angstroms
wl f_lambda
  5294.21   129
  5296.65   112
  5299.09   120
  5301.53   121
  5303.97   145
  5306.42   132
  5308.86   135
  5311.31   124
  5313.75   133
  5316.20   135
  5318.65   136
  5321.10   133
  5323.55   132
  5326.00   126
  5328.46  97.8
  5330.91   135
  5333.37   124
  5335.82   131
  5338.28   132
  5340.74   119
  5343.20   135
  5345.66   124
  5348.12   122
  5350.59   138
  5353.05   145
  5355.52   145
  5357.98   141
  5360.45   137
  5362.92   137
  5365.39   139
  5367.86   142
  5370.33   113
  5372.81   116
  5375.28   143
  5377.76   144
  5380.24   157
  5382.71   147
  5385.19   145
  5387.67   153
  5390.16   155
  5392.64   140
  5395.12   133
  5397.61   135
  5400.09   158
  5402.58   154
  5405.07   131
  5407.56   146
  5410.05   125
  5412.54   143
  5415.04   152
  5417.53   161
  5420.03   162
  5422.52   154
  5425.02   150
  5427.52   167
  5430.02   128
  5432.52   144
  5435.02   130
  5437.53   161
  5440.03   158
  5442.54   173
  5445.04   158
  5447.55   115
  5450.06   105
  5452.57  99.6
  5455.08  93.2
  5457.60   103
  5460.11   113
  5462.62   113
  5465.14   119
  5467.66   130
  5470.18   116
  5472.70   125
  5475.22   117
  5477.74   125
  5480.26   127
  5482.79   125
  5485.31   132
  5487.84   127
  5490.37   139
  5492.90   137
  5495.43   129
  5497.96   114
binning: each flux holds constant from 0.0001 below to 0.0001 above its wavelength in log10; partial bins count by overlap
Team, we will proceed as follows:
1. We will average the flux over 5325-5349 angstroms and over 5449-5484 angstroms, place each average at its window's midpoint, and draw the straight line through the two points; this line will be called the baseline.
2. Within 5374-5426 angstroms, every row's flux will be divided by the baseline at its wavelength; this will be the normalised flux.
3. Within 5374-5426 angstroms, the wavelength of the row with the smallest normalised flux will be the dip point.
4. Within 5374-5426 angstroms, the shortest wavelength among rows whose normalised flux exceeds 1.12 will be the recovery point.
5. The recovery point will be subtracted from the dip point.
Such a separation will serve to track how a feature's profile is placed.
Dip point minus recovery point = 34.8 angstroms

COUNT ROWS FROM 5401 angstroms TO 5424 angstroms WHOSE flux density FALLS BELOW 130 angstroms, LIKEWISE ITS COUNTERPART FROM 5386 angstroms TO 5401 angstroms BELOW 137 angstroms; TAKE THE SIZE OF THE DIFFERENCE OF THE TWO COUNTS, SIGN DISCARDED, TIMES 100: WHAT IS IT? 100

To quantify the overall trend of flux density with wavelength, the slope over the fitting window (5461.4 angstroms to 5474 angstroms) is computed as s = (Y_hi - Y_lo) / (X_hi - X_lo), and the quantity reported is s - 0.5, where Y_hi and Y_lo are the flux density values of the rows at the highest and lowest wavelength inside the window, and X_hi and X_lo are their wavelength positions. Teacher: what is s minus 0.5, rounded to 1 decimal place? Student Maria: 0.7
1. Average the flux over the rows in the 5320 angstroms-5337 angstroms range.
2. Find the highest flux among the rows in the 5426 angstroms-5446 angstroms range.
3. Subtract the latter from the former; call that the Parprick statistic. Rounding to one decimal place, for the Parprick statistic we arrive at -47.5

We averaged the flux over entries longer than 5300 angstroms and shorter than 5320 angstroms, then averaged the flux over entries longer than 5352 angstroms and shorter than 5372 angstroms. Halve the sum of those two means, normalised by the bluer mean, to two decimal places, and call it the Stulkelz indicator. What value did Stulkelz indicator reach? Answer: 1.02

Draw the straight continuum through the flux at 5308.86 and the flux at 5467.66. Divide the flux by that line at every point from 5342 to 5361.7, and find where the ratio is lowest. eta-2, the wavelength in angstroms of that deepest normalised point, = 5348.12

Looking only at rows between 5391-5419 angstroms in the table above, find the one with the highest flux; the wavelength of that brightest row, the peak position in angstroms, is 5417.53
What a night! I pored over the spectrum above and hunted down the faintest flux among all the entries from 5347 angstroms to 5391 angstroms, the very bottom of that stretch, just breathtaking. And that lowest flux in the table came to 113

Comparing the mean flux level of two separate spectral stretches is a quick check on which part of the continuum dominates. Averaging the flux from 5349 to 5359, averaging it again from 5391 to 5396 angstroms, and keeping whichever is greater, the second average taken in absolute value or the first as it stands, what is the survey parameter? 142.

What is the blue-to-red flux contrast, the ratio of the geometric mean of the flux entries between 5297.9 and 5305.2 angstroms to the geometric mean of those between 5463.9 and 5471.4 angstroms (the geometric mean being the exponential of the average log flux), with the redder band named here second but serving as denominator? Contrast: 1.05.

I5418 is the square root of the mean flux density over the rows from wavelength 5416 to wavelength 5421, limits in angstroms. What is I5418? 12.7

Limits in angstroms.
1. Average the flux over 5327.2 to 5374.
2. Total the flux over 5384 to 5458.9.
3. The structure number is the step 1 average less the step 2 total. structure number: -4102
